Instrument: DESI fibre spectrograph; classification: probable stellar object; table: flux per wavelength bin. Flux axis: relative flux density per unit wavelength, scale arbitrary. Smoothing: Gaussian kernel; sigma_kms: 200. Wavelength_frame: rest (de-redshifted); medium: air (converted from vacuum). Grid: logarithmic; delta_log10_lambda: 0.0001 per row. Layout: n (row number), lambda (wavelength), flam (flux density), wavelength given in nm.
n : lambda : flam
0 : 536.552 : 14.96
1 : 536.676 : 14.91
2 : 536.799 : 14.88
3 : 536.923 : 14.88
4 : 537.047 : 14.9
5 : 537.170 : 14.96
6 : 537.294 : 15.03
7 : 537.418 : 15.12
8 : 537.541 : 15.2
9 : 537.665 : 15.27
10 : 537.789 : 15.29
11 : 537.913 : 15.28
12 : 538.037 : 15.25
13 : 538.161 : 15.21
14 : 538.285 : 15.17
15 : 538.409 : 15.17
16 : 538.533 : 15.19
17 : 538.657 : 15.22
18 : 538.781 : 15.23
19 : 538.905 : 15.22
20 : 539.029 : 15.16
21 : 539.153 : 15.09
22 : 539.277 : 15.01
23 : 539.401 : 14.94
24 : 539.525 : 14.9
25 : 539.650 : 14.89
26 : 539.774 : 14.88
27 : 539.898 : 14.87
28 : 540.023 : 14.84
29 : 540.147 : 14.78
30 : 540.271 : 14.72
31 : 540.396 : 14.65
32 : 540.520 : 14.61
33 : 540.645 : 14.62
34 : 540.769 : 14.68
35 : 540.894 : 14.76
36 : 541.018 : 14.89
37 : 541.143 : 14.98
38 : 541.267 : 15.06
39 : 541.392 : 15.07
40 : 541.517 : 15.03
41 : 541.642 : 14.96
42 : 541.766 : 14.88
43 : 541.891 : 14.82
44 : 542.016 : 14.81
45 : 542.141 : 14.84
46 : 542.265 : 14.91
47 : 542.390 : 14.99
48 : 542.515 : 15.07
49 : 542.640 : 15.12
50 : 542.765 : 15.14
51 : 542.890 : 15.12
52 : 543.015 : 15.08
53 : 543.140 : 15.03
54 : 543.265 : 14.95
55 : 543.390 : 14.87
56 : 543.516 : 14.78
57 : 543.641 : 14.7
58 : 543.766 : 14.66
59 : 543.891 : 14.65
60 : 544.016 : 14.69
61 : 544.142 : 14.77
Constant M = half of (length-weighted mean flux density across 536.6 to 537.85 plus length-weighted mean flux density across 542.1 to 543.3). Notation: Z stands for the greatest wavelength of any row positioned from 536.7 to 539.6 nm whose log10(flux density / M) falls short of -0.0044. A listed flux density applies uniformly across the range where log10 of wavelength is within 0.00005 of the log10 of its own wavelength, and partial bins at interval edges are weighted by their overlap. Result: 536.923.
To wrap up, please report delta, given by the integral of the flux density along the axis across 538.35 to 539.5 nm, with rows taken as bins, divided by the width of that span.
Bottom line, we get 15.1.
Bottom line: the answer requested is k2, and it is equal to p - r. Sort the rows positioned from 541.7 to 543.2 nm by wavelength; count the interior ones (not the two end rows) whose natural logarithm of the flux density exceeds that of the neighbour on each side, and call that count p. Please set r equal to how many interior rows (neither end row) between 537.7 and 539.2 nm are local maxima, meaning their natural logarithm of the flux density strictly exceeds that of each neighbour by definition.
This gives 0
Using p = 1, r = 1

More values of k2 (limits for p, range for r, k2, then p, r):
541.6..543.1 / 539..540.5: 1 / 1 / 0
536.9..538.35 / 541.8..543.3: 0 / 1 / 1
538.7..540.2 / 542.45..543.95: -1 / 0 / 1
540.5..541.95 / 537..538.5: 0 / 1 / 1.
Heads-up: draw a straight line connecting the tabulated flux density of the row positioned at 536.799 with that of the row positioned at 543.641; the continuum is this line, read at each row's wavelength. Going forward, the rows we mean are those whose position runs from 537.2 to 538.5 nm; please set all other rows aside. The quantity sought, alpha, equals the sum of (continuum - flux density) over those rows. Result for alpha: -3.5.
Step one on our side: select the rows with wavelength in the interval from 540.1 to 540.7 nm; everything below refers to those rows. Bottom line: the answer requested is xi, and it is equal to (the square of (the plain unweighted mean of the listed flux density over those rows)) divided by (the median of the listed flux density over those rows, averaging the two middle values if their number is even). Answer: 14.70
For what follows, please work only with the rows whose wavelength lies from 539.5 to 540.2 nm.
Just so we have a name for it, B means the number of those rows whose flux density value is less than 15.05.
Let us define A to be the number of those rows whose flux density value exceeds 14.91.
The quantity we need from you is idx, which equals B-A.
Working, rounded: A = 0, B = 6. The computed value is 6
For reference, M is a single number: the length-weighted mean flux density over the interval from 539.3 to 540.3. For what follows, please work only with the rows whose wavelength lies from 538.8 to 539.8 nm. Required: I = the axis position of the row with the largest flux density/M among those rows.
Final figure 538.905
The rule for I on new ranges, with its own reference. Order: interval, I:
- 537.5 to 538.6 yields 537.789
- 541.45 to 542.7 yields 542.640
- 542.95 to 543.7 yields 543.015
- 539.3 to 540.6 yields 539.401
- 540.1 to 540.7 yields 540.147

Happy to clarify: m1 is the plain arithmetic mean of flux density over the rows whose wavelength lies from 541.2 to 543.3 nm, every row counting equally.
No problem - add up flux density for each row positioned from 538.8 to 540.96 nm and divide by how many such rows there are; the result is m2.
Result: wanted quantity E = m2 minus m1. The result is -0.13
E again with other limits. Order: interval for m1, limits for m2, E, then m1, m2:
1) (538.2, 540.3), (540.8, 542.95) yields -0.05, 15.0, 15.0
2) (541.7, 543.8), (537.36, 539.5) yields 0.25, 14.9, 15.2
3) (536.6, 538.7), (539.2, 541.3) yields -0.29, 15.1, 14.8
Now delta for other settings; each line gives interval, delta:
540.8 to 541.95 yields 14.9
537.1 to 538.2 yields 15.2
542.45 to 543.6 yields 15.0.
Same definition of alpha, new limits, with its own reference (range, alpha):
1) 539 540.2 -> -1.3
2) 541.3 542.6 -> -1.9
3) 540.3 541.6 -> -0.6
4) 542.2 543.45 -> -3.1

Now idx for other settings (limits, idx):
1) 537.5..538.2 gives -6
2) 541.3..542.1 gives 2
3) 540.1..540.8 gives 6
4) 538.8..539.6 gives -2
